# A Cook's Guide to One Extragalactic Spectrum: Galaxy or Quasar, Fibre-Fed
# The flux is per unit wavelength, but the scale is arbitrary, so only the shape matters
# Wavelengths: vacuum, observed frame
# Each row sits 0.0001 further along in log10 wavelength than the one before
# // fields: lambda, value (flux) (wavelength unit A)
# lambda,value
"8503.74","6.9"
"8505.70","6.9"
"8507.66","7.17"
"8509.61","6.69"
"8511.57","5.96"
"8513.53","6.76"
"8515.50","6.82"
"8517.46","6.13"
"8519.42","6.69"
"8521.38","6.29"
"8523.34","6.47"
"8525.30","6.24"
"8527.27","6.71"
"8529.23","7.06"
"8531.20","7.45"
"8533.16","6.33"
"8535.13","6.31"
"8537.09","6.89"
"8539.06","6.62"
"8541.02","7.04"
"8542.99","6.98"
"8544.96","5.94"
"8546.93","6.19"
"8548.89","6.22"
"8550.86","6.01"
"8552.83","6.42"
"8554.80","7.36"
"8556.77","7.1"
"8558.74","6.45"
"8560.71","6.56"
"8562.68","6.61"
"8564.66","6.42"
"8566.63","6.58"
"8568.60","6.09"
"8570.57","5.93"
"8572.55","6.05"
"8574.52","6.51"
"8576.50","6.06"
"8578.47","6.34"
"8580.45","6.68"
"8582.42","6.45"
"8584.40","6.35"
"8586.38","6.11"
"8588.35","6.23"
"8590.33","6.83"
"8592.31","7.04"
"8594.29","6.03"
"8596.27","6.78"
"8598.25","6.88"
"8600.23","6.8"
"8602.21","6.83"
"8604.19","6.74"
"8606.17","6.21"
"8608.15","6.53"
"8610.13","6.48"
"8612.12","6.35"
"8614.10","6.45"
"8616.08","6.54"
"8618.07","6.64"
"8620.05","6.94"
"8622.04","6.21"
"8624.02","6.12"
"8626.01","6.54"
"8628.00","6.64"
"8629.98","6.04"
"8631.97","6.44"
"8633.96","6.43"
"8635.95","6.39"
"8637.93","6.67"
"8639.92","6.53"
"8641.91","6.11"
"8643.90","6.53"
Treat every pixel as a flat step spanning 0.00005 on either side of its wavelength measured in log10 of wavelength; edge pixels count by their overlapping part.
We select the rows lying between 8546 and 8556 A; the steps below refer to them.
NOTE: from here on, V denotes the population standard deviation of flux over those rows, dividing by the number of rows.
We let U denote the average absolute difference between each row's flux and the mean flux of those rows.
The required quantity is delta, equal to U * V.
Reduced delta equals 0.176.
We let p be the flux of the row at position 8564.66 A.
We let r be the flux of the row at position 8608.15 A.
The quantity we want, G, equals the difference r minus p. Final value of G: 0.11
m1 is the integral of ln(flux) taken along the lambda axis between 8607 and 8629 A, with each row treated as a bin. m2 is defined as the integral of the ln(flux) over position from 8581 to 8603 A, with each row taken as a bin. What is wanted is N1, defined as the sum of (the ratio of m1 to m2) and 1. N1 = 1.99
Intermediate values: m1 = 41.1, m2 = 41.4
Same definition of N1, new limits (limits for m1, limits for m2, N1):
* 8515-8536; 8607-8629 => 1.96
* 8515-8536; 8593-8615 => 1.96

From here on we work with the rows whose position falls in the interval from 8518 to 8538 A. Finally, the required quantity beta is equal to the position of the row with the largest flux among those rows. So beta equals 8531.20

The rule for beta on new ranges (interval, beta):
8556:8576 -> 8556.77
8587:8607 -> 8592.31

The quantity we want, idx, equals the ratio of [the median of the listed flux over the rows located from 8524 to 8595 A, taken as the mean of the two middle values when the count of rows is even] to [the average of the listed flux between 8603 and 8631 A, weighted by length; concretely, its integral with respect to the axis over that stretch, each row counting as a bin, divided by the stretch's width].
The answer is 1.00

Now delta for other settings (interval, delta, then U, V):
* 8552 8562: 0.138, 0.36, 0.38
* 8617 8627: 0.077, 0.26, 0.30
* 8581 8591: 0.048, 0.20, 0.25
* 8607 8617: 0.004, 0.06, 0.07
